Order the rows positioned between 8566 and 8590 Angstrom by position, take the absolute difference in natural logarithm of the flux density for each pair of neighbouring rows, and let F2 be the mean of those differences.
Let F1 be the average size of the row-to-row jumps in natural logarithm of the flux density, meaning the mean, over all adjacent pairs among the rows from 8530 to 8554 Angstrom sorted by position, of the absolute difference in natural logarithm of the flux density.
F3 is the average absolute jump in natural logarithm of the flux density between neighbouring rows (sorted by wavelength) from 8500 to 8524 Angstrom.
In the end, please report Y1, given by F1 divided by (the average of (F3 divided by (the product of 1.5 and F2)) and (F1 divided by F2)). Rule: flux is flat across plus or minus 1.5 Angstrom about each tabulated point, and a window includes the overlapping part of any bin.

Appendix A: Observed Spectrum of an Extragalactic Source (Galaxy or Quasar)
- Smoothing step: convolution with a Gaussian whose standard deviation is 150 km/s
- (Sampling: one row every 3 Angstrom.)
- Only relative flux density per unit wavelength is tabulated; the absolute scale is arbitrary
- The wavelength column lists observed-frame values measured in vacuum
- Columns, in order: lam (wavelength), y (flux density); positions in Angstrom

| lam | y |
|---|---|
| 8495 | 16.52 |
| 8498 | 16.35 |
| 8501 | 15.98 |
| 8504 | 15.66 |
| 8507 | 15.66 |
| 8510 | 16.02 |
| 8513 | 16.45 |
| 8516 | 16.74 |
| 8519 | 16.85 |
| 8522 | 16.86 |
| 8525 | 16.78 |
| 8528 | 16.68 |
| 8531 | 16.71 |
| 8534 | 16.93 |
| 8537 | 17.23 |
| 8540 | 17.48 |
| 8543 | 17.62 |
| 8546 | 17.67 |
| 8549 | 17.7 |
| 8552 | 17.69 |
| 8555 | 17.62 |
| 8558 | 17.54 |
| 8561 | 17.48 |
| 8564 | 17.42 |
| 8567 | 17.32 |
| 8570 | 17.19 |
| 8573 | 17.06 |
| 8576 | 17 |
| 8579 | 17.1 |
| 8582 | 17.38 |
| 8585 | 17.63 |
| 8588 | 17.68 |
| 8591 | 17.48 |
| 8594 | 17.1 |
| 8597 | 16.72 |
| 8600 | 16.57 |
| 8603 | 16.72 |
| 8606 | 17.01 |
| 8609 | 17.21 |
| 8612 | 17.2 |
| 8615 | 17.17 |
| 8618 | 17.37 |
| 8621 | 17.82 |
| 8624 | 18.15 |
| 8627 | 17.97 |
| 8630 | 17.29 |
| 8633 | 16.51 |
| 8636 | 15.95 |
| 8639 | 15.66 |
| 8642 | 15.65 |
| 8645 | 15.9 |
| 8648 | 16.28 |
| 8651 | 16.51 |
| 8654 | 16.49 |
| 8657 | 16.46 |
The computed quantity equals 0.008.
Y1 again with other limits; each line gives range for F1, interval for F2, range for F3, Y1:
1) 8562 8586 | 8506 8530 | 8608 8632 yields 0.011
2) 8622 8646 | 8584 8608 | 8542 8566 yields 0.025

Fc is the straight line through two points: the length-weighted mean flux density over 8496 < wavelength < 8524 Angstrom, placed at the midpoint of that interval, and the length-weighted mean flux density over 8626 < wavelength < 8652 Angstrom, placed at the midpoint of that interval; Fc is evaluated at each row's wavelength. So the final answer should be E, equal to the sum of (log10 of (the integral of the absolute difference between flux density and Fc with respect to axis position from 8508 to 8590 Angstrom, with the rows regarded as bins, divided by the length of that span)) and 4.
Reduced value 3.94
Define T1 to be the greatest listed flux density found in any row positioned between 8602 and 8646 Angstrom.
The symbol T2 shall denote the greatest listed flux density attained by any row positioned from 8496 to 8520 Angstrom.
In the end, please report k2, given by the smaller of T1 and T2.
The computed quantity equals 16.85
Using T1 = 18.15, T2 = 16.85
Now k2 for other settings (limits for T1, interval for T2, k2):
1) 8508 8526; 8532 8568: 16.86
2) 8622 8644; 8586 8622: 17.82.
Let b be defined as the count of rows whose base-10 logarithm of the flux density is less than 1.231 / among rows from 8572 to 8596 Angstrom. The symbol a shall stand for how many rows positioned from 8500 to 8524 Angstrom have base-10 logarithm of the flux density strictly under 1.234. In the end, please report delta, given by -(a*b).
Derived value -8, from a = 8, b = 1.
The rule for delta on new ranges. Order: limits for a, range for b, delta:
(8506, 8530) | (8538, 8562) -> 0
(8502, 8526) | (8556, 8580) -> -8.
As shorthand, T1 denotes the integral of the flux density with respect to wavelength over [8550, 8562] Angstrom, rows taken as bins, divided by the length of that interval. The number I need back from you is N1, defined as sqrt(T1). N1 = 4.19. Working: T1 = 17.6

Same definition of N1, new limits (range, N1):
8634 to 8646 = 3.98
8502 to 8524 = 4.04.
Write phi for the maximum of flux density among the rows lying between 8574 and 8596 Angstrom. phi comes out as 17.68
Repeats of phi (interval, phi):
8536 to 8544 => 17.62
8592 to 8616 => 17.21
